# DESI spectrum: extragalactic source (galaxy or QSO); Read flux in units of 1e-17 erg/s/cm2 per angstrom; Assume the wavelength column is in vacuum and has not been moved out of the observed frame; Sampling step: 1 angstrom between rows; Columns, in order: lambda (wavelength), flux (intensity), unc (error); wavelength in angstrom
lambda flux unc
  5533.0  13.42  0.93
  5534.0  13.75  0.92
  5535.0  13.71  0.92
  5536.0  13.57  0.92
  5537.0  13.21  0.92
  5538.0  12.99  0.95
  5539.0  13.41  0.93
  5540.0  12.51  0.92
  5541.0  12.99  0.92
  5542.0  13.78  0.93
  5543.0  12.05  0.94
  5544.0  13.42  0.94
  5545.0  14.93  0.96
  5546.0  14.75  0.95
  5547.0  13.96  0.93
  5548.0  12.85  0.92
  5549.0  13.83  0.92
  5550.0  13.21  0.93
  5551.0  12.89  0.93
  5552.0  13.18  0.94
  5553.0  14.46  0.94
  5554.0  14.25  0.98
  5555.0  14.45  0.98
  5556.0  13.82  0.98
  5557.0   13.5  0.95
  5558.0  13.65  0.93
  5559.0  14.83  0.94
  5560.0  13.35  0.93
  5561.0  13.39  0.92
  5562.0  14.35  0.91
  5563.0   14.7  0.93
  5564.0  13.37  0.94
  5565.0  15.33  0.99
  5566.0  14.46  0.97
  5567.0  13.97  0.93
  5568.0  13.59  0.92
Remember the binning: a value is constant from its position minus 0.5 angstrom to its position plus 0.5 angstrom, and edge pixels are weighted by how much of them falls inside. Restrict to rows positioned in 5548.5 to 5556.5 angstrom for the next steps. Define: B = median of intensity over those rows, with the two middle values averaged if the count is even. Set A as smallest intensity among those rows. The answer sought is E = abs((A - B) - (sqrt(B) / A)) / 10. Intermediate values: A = 12.89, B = 13.8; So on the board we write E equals 0.122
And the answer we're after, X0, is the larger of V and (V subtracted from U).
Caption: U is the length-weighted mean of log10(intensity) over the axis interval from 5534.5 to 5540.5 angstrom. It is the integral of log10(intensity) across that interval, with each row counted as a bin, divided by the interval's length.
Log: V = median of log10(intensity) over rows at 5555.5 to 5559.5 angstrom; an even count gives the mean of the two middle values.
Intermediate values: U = 1.12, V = 1.14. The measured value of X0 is 1.14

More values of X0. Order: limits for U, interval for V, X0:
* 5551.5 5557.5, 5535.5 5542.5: 1.12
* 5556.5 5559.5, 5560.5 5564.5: 1.14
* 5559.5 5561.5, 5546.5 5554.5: 1.13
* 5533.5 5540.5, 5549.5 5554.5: 1.12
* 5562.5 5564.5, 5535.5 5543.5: 1.12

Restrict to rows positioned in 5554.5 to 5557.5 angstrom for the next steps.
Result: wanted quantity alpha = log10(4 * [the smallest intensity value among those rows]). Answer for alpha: 1.73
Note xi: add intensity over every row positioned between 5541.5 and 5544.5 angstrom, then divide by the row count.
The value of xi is 13.1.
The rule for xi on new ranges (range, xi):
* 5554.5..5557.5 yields 13.9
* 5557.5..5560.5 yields 13.9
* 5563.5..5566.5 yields 14.4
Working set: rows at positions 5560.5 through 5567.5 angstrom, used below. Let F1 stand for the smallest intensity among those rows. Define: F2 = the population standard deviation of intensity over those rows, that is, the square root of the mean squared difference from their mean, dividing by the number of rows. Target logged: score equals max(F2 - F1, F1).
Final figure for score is 13.4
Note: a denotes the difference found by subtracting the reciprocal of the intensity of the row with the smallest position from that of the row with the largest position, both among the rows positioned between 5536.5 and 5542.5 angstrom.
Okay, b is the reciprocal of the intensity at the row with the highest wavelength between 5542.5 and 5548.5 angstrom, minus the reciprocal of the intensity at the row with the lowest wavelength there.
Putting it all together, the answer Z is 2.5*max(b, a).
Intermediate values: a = -0.0031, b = -0.0052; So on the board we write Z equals -0.008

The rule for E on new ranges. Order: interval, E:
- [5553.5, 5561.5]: 0.066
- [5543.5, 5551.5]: 0.106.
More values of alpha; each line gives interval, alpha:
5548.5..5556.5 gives 1.71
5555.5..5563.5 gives 1.73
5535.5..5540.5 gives 1.70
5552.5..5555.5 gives 1.76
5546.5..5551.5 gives 1.71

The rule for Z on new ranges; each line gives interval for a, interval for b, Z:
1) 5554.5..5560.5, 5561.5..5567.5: 0.014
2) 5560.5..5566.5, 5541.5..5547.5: -0.002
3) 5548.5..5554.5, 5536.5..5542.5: -0.005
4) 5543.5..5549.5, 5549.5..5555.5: -0.006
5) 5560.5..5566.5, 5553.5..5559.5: -0.007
